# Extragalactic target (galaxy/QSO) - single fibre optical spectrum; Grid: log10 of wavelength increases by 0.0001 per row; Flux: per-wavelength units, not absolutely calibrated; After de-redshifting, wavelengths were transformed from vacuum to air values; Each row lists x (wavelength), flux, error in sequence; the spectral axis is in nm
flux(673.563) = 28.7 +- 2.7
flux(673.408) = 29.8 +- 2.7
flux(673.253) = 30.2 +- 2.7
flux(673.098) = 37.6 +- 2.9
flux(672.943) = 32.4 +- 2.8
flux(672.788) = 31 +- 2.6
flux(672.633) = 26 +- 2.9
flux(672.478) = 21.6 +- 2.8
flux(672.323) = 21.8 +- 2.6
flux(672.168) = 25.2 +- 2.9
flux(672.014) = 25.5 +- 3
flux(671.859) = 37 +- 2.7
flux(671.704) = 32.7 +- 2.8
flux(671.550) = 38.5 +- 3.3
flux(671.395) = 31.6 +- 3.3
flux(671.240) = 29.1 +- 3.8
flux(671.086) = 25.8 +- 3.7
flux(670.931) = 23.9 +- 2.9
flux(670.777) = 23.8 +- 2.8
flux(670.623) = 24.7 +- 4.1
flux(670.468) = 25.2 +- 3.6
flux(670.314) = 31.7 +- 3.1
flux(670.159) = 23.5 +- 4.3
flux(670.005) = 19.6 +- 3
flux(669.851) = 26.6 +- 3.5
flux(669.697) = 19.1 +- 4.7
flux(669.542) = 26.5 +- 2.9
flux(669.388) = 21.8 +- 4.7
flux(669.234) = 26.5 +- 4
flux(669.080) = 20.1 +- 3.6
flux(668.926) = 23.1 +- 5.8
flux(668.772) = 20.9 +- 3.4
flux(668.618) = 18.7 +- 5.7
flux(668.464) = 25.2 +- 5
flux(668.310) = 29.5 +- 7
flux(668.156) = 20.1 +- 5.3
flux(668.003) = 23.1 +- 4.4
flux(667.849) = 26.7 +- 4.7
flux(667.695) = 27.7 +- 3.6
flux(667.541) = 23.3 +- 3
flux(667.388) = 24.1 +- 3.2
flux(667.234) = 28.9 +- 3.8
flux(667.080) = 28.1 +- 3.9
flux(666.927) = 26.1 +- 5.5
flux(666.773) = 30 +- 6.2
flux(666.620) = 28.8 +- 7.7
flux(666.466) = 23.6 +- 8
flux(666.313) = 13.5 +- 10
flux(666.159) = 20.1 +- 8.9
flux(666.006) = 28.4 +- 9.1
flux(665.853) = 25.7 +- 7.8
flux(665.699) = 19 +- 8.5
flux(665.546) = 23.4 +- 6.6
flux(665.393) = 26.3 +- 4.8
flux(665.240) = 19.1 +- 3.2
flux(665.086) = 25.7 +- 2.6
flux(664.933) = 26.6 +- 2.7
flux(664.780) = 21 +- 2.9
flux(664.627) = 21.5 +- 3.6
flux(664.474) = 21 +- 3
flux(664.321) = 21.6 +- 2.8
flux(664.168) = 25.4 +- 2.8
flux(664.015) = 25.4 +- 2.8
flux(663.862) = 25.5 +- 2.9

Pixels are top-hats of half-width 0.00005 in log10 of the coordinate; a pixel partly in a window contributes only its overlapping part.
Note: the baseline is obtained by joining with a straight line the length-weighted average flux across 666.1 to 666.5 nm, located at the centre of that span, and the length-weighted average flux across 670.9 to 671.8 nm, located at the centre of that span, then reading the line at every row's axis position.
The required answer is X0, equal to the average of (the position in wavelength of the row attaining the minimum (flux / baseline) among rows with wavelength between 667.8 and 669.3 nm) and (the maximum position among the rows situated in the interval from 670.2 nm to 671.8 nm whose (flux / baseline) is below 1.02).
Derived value 669.93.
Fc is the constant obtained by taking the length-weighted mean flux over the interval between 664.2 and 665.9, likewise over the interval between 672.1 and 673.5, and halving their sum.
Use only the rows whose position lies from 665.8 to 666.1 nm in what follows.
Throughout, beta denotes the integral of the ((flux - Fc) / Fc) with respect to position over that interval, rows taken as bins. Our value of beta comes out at 0.01 nm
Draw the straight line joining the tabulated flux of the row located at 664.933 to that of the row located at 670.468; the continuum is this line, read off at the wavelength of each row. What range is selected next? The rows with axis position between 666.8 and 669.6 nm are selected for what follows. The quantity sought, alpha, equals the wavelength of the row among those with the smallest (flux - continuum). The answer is 668.618 nm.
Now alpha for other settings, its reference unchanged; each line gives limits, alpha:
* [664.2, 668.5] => 666.313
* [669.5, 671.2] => 669.697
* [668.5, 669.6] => 668.618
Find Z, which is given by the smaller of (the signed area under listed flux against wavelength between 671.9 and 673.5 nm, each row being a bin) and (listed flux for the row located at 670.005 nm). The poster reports 20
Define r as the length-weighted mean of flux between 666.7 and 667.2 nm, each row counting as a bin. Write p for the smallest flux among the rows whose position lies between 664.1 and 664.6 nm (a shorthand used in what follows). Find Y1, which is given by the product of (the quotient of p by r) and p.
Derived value 16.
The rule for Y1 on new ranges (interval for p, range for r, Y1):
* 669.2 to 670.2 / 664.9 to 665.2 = 14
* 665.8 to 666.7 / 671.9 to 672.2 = 7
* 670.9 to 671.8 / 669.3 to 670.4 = 24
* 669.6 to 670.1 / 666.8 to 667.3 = 13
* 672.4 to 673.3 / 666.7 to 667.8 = 17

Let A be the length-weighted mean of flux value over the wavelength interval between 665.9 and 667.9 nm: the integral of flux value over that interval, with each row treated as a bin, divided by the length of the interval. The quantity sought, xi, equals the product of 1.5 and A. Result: 38.0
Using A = 25.3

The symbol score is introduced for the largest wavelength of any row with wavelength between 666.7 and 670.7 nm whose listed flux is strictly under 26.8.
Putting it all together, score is 670.623 nm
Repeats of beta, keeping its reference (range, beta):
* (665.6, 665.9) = -0.04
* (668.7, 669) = -0.04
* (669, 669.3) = -0.03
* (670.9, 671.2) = 0.00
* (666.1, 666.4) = -0.10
